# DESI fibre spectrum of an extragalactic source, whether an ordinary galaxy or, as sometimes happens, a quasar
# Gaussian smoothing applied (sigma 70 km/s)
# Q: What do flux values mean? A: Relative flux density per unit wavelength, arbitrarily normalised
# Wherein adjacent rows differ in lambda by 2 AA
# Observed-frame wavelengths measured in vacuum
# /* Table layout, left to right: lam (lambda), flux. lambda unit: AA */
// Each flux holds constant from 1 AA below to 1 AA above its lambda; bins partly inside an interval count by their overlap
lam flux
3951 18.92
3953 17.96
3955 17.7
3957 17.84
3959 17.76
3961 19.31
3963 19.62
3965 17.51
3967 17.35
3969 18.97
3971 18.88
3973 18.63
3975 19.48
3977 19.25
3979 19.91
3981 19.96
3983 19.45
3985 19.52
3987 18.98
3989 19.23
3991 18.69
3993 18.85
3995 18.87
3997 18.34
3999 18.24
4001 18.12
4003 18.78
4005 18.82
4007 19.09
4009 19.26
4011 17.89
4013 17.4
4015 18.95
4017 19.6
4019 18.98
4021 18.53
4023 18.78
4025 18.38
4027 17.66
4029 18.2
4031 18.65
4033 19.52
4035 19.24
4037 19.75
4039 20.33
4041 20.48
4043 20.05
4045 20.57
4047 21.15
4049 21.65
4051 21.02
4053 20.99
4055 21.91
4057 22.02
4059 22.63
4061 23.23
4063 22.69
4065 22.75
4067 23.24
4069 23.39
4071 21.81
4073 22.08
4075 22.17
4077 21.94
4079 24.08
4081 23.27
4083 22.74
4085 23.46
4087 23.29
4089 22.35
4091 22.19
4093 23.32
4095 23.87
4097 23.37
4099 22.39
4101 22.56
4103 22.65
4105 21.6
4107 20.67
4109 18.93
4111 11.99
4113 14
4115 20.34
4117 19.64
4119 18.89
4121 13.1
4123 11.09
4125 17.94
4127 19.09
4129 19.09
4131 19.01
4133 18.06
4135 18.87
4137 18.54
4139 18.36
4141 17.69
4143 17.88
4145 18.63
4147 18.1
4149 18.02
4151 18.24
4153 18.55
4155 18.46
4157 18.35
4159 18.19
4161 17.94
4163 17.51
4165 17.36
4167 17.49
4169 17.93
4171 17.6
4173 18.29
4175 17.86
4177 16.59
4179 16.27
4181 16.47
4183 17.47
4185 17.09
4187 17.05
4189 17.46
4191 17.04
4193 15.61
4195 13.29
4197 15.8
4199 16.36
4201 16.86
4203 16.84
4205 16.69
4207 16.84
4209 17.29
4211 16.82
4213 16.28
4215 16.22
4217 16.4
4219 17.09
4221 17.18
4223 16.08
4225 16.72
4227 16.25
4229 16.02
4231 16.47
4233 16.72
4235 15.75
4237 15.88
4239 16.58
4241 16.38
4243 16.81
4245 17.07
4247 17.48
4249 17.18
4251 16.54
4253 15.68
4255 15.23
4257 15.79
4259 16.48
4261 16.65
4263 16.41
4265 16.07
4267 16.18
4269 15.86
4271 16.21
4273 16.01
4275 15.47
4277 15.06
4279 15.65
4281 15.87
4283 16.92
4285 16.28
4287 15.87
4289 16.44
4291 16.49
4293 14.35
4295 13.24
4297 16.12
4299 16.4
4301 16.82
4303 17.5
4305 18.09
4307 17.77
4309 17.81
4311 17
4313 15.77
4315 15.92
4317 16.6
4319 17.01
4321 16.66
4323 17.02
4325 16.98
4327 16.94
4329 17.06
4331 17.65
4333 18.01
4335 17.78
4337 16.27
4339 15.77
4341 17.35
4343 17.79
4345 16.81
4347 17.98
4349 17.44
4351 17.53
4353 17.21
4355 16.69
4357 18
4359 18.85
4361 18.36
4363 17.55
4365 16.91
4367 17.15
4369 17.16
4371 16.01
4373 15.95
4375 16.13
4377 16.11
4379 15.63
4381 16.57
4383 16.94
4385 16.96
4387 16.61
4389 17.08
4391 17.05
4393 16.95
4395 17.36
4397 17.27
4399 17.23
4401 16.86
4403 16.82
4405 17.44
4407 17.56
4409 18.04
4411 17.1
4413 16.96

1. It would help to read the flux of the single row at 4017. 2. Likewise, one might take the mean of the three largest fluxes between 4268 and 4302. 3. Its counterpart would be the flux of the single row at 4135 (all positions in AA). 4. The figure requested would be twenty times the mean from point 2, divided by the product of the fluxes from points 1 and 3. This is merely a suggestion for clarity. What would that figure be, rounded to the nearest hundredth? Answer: 0.91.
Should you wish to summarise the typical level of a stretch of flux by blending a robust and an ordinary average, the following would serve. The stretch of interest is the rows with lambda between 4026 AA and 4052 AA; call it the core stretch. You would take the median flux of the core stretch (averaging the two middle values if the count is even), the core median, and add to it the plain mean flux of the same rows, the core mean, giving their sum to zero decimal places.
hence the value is 40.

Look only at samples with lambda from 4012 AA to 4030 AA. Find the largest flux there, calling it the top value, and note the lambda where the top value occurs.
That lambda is 4017 AA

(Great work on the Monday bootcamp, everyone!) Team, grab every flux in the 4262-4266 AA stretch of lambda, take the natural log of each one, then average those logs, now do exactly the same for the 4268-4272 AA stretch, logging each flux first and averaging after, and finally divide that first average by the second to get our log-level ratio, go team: 1.00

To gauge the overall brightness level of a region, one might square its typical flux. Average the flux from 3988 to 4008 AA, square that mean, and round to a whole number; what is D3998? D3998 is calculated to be 350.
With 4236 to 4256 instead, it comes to 272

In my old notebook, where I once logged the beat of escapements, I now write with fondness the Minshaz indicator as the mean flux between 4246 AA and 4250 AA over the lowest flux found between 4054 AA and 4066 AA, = 0.79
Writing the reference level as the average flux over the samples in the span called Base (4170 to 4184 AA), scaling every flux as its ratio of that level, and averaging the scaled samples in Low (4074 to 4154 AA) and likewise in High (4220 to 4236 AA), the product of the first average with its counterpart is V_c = 1.09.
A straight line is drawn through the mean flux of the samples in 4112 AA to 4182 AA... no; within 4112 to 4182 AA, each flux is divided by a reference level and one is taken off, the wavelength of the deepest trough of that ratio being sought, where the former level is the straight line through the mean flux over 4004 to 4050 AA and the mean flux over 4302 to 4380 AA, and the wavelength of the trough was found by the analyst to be 4123 AA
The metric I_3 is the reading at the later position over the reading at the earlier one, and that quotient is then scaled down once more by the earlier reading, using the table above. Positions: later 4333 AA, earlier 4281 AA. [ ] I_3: 0.072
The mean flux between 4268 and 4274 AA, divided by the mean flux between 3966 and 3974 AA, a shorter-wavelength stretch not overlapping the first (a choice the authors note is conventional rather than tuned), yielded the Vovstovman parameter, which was 0.87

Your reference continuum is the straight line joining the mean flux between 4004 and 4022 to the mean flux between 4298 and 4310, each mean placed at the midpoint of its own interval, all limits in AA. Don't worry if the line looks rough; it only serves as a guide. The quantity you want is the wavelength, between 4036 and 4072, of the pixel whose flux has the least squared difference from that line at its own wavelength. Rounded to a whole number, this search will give 4037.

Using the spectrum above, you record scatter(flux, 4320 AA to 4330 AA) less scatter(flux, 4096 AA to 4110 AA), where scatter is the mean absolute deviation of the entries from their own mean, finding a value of -1.04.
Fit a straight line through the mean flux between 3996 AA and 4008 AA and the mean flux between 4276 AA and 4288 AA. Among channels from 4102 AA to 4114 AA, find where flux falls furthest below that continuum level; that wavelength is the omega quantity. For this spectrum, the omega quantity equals 4111 AA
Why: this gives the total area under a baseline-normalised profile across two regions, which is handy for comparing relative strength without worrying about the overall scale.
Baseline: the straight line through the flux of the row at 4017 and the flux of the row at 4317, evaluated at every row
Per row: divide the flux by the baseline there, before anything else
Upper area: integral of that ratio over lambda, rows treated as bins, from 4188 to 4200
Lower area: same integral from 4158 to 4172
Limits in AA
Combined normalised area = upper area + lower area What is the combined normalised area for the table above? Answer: 24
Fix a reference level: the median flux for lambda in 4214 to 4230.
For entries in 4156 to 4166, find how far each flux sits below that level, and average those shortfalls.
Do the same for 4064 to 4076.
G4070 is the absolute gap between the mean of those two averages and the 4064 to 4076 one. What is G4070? 2.4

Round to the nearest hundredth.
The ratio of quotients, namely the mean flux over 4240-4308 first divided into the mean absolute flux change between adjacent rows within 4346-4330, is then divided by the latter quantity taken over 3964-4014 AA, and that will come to 0.12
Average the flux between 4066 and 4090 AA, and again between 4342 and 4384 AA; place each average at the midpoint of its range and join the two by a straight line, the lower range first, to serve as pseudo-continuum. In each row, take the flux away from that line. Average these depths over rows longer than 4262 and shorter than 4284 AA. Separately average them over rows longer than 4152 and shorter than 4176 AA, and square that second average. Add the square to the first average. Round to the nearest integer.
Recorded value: 13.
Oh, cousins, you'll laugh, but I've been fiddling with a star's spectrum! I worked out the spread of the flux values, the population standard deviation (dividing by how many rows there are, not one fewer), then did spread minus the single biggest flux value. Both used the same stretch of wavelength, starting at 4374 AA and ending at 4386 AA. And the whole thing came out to -16.5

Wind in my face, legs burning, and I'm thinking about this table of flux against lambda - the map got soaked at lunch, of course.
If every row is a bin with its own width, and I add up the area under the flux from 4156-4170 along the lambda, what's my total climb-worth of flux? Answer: 250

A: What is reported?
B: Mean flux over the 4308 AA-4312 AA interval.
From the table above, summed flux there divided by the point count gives 17.4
